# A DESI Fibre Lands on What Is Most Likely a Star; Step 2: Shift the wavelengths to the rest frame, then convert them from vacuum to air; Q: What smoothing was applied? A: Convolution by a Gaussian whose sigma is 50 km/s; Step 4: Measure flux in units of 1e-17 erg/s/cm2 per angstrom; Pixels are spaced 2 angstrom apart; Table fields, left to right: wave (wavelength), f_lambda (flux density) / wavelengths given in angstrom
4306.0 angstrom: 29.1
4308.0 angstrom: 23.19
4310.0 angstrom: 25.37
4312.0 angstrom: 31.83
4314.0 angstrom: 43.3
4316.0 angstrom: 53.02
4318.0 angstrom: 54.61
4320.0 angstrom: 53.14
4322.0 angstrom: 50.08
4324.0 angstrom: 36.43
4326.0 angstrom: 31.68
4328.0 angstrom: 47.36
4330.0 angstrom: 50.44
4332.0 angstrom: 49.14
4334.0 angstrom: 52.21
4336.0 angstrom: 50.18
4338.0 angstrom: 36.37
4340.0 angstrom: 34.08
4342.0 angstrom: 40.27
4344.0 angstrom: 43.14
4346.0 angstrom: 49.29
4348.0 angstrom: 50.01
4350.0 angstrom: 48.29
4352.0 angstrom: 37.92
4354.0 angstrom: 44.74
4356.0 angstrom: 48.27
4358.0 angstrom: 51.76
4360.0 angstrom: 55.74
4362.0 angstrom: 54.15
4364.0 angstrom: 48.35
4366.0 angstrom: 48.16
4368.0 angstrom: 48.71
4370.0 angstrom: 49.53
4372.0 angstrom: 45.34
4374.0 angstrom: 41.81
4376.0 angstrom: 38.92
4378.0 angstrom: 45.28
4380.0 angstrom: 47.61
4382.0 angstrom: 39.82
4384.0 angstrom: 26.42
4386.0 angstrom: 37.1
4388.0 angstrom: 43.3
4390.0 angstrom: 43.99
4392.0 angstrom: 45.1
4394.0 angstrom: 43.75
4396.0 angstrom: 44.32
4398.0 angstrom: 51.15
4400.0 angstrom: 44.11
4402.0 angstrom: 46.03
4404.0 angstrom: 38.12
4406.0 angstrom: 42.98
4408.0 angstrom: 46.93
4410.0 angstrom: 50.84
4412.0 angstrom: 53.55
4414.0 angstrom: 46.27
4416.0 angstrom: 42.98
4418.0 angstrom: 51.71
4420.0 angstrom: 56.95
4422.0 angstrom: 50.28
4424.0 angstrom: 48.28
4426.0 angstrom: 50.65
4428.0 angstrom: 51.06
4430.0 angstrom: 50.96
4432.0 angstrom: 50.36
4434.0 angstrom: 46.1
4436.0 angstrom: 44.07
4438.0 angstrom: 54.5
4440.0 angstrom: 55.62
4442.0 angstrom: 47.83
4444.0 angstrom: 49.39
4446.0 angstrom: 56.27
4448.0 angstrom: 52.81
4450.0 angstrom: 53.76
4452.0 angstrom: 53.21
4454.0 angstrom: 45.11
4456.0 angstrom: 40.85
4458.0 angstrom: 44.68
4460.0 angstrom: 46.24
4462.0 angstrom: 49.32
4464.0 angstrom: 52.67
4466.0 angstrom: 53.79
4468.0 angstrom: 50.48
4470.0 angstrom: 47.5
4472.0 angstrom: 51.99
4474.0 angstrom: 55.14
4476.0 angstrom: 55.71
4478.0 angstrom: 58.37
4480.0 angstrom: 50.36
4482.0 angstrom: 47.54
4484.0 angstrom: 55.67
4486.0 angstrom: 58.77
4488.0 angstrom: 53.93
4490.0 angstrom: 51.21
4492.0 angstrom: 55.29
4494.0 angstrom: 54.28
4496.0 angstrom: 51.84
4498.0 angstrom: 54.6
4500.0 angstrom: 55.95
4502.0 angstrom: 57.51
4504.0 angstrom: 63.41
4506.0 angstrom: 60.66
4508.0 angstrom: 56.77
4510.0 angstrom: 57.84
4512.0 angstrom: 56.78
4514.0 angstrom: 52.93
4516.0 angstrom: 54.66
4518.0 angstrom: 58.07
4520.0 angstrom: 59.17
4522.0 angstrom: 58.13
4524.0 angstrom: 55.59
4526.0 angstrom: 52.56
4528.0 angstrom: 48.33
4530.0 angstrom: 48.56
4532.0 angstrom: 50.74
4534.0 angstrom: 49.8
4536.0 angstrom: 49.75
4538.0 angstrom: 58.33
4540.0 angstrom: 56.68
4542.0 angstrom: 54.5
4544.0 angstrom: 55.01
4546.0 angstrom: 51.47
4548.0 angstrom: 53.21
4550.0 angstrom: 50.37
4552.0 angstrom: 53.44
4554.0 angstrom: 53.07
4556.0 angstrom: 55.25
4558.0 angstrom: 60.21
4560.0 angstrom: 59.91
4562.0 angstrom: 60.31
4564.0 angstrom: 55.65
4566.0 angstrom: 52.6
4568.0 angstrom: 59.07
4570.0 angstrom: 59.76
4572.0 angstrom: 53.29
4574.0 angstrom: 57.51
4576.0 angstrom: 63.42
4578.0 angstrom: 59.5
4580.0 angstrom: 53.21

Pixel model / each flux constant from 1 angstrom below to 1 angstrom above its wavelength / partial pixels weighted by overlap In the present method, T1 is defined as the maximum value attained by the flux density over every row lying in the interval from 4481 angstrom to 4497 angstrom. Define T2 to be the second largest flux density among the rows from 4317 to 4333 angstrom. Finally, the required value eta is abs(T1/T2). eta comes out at 1.11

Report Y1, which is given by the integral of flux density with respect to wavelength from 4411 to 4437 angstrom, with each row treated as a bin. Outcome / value 1286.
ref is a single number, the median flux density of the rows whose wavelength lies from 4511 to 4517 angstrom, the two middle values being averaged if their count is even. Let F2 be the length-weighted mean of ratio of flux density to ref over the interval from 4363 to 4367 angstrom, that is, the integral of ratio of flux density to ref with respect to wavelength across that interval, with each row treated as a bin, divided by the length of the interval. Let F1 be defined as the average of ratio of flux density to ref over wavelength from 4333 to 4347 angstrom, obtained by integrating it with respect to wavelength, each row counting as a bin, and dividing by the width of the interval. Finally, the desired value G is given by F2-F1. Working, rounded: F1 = 0.80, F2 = 0.88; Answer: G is 0.08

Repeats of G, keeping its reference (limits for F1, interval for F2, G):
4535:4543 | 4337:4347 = -0.26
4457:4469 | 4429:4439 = -0.01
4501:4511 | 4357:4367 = -0.14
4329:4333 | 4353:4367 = 0.01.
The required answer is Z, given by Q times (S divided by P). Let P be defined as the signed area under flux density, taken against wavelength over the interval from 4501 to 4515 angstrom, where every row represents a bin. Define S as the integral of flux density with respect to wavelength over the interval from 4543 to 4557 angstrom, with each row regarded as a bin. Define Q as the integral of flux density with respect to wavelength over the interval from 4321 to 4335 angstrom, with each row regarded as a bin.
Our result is 581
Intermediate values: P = 812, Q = 635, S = 744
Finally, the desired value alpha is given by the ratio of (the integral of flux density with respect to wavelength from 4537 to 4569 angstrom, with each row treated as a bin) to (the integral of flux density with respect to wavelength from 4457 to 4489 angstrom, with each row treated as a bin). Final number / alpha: 1.07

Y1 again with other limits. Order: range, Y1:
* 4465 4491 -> 1381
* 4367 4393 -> 1106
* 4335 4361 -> 1180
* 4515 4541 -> 1401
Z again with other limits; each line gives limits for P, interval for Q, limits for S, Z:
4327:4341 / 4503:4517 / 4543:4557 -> 937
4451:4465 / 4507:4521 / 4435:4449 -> 860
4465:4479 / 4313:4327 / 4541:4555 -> 641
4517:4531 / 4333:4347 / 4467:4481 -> 594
